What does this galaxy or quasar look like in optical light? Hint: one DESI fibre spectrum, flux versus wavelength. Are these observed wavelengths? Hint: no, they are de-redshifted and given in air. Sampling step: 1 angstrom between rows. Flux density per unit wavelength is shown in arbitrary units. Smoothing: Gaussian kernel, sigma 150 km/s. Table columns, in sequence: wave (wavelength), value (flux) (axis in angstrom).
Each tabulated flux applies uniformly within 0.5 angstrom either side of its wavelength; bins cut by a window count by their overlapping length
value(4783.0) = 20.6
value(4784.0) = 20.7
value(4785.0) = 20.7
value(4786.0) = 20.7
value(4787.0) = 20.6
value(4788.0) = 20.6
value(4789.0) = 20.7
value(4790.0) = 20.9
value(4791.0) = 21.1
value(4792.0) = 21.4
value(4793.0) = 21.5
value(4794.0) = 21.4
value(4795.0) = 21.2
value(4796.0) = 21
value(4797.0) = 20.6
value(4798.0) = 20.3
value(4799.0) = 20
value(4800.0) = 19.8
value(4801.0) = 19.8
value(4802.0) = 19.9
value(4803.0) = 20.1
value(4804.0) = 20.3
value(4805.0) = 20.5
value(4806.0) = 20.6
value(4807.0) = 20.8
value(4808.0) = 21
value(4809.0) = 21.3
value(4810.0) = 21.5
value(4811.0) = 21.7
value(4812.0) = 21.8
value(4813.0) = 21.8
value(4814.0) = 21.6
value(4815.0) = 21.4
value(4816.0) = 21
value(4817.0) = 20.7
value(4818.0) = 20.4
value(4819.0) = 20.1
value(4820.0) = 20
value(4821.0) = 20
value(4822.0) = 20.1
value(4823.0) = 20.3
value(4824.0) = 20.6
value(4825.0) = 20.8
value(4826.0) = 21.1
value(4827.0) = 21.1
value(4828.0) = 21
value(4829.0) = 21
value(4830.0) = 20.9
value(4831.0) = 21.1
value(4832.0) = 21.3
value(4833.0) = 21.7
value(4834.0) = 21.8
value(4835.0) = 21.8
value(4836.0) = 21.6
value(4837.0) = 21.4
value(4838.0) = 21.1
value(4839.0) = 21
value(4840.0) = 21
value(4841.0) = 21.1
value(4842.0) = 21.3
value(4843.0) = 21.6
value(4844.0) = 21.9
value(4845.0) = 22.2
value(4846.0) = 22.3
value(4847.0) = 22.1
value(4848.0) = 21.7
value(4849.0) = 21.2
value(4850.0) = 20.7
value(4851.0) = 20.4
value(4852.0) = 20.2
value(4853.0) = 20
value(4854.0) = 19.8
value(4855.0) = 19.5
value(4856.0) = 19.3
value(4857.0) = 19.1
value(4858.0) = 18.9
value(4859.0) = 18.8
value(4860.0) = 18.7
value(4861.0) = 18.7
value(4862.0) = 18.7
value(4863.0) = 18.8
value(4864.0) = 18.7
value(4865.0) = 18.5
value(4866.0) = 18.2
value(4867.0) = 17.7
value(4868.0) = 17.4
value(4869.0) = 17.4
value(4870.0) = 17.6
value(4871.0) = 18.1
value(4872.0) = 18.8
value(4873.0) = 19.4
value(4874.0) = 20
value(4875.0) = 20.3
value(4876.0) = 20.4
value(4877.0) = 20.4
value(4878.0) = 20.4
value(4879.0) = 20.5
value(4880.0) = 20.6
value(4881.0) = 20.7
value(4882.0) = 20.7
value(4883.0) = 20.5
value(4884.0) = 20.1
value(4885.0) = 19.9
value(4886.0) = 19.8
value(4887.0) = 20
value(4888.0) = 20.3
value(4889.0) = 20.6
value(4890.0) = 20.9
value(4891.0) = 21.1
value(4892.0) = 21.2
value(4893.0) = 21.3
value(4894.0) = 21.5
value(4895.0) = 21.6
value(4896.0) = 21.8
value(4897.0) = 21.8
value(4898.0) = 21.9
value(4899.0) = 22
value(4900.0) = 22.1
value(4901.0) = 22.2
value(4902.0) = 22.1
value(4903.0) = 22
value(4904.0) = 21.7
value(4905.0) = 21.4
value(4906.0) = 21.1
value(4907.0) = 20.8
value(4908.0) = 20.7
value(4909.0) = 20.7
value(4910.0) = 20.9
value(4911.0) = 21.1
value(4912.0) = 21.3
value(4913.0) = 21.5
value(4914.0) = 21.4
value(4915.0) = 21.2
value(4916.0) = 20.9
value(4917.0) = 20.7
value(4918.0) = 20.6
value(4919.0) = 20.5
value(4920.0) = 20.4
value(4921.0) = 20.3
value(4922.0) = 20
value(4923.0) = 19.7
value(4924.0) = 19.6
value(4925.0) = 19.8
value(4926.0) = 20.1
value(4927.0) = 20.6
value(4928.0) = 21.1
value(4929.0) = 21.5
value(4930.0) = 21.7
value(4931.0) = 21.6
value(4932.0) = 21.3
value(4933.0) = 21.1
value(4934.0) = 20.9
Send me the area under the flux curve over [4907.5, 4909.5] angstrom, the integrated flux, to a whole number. 41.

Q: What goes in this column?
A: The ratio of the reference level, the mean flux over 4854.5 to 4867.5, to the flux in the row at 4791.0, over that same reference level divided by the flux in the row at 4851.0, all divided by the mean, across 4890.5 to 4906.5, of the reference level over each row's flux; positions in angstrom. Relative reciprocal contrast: 1.12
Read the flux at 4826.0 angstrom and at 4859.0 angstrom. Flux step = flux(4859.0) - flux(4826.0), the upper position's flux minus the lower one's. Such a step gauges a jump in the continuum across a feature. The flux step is -2.3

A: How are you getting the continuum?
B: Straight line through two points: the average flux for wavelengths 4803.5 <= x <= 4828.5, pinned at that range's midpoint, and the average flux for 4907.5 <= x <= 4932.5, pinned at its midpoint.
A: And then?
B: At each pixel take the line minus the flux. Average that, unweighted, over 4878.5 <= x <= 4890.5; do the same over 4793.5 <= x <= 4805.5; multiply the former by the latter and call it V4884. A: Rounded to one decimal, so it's 0.2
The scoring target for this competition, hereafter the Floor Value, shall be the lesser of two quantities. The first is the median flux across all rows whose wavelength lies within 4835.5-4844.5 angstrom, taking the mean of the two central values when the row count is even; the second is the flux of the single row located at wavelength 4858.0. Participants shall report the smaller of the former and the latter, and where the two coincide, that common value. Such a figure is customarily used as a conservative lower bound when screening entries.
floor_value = 18.9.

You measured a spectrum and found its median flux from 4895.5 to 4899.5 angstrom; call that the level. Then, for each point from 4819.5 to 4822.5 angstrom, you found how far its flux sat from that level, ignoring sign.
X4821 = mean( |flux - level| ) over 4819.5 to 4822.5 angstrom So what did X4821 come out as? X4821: 1.8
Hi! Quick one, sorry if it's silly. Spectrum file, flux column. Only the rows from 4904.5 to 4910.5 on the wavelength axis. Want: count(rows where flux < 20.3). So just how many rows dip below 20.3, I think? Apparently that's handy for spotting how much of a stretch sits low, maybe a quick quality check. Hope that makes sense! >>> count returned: 0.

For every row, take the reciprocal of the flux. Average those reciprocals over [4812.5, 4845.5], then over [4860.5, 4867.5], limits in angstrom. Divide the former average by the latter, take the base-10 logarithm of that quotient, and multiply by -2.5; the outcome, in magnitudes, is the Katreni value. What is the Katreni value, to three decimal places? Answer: 0.143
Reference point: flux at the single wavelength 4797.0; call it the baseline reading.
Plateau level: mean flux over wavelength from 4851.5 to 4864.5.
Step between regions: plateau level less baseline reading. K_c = -1.4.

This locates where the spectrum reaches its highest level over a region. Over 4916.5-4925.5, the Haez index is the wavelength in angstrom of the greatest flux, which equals 4917.0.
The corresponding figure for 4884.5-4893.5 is 4893.0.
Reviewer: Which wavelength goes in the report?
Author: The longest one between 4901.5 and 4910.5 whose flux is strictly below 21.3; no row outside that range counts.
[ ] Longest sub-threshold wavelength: 4910.0 angstrom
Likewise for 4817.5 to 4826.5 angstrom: 4826.0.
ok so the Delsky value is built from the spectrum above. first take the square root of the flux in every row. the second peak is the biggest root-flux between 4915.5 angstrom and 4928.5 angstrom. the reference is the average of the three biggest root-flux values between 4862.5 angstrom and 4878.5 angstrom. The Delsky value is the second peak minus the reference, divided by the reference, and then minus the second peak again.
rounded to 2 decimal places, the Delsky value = -4.58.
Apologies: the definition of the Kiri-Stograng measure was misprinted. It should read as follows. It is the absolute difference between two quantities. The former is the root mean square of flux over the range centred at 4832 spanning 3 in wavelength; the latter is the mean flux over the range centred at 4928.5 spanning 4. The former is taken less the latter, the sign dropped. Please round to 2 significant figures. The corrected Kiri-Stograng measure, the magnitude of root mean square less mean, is 0.14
